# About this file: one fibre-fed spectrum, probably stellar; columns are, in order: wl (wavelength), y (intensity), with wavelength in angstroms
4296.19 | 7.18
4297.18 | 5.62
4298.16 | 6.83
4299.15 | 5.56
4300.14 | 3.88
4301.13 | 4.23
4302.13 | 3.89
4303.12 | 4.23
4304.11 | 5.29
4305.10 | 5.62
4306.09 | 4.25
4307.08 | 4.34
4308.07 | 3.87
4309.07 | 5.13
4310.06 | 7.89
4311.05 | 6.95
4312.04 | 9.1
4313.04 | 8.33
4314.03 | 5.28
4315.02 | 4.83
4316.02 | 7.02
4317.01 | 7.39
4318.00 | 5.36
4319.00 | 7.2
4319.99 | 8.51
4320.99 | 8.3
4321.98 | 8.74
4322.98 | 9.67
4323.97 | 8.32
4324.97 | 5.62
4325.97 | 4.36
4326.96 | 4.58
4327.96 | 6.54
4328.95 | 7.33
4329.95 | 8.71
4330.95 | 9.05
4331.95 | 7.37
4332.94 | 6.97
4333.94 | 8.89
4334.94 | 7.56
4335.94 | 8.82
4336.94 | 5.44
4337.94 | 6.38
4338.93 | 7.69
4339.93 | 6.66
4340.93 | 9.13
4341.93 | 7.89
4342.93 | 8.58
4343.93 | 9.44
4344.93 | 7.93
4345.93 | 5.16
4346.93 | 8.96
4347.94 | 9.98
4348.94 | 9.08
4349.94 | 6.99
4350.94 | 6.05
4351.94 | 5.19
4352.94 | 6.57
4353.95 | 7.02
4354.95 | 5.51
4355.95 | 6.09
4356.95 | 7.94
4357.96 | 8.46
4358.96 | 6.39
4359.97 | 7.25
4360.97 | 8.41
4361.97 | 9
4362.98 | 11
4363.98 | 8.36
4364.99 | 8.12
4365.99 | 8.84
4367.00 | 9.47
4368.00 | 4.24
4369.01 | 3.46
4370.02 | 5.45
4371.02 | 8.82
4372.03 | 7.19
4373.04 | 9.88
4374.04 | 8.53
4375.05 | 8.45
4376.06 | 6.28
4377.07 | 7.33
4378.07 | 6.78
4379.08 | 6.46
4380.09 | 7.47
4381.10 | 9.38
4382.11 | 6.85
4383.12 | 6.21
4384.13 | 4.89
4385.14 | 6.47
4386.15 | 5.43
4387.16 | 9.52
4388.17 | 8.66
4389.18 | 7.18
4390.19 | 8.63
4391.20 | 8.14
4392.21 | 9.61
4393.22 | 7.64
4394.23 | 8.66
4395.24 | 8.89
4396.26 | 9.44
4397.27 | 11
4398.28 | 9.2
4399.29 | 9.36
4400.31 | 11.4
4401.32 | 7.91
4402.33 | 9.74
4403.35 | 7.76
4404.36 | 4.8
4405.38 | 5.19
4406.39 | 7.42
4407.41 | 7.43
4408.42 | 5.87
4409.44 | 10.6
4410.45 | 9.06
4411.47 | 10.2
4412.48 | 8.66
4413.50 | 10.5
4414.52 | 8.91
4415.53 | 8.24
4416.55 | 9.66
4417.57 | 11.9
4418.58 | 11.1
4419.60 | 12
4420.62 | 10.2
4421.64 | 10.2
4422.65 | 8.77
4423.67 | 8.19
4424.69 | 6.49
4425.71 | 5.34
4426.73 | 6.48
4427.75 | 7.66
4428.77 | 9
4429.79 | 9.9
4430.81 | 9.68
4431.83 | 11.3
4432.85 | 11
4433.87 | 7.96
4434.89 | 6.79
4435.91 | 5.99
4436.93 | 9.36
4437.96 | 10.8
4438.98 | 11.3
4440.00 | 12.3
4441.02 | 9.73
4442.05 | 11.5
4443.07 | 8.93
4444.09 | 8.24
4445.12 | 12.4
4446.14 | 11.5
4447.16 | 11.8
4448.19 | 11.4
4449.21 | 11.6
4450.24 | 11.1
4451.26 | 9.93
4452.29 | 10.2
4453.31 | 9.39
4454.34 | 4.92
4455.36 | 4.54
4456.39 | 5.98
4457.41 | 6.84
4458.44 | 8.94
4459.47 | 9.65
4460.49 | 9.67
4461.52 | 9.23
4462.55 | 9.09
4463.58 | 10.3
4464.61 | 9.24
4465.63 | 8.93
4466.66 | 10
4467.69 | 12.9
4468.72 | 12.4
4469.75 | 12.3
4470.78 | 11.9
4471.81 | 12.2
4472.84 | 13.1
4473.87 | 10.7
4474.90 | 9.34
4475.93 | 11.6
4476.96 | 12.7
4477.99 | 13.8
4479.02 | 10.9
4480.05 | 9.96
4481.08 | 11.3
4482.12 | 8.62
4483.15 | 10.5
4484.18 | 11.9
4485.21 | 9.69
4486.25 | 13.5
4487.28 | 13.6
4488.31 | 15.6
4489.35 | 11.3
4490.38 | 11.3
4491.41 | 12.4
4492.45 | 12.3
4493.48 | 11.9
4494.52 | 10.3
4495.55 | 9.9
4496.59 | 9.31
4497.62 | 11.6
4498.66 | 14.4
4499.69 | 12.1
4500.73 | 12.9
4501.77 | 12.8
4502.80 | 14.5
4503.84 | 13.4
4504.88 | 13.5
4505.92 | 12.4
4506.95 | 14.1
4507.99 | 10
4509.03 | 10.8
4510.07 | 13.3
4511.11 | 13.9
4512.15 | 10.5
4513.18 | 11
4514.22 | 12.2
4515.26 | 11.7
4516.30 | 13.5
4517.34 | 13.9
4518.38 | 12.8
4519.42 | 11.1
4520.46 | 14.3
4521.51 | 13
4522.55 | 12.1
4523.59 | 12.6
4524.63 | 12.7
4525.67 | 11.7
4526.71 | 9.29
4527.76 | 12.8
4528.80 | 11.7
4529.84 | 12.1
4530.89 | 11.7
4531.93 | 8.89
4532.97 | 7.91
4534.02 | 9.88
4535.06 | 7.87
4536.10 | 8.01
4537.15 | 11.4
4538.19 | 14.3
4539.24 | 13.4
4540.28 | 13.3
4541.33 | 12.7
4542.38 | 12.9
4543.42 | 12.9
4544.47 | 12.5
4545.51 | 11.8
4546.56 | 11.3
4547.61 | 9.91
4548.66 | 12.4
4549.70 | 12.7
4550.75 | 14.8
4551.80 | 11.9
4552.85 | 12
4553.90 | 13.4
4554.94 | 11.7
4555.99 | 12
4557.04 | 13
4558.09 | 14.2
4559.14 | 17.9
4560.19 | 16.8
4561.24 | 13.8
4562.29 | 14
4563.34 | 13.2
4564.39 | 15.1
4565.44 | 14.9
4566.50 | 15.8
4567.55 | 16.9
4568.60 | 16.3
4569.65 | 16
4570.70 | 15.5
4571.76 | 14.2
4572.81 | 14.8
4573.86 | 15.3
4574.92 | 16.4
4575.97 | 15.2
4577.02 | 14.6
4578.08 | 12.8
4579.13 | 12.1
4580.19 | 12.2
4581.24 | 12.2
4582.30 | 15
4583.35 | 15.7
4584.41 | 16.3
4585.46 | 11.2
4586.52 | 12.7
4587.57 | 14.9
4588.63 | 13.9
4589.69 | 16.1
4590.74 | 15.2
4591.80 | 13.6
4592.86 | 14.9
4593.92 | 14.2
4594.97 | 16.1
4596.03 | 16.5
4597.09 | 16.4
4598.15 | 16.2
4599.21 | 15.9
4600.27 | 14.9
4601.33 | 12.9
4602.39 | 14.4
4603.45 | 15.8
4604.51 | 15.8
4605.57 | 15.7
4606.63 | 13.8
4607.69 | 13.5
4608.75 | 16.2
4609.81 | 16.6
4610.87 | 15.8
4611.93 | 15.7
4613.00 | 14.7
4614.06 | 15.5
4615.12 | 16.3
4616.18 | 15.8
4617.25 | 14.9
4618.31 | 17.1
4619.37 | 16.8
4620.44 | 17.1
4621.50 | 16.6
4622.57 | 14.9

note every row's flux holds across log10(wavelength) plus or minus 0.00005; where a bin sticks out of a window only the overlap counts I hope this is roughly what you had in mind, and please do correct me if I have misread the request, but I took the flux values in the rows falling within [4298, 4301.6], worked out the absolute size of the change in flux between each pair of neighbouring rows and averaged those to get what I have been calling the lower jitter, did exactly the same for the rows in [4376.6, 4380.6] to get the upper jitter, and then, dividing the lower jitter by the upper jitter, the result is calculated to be 1.8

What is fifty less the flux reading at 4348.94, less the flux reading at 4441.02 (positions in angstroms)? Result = 31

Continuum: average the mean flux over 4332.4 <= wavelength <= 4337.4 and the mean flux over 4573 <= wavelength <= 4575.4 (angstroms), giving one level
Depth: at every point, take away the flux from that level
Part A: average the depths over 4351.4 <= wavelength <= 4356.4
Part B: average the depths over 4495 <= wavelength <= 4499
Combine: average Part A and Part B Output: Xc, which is 3.0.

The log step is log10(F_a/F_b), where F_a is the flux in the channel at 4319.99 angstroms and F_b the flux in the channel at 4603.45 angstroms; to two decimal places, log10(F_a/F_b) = -0.27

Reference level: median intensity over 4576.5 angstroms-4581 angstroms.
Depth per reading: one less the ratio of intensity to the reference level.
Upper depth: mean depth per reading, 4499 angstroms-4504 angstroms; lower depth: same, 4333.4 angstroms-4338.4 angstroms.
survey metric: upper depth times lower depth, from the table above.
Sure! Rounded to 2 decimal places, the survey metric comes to -0.02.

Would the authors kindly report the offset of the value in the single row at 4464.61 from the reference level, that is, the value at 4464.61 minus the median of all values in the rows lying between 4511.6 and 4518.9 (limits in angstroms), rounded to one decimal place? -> -3.0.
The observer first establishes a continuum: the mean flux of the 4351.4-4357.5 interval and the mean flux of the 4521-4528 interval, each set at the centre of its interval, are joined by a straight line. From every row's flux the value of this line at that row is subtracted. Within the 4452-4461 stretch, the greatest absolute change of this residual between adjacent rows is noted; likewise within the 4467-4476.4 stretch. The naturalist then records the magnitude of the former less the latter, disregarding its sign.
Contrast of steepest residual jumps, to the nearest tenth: 2.1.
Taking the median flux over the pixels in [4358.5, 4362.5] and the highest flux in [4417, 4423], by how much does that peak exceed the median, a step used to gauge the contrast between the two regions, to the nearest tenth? 4.2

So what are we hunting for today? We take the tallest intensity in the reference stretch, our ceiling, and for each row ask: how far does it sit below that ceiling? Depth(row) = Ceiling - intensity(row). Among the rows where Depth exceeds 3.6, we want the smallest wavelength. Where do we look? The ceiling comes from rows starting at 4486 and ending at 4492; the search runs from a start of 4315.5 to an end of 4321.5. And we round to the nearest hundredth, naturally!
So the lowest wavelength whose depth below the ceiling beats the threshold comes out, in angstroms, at 4316.02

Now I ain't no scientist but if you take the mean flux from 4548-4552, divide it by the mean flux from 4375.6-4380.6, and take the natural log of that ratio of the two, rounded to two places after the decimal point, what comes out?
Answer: 0.63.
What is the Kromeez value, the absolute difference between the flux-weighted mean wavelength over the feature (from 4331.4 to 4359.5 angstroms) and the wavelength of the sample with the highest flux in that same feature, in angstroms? 2.8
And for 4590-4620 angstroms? 13.1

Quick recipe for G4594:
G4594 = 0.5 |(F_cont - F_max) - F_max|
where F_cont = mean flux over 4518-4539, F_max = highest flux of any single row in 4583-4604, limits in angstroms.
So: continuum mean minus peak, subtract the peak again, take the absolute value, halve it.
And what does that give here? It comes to 10.8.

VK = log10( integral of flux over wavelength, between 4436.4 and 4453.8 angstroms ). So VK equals 2.27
